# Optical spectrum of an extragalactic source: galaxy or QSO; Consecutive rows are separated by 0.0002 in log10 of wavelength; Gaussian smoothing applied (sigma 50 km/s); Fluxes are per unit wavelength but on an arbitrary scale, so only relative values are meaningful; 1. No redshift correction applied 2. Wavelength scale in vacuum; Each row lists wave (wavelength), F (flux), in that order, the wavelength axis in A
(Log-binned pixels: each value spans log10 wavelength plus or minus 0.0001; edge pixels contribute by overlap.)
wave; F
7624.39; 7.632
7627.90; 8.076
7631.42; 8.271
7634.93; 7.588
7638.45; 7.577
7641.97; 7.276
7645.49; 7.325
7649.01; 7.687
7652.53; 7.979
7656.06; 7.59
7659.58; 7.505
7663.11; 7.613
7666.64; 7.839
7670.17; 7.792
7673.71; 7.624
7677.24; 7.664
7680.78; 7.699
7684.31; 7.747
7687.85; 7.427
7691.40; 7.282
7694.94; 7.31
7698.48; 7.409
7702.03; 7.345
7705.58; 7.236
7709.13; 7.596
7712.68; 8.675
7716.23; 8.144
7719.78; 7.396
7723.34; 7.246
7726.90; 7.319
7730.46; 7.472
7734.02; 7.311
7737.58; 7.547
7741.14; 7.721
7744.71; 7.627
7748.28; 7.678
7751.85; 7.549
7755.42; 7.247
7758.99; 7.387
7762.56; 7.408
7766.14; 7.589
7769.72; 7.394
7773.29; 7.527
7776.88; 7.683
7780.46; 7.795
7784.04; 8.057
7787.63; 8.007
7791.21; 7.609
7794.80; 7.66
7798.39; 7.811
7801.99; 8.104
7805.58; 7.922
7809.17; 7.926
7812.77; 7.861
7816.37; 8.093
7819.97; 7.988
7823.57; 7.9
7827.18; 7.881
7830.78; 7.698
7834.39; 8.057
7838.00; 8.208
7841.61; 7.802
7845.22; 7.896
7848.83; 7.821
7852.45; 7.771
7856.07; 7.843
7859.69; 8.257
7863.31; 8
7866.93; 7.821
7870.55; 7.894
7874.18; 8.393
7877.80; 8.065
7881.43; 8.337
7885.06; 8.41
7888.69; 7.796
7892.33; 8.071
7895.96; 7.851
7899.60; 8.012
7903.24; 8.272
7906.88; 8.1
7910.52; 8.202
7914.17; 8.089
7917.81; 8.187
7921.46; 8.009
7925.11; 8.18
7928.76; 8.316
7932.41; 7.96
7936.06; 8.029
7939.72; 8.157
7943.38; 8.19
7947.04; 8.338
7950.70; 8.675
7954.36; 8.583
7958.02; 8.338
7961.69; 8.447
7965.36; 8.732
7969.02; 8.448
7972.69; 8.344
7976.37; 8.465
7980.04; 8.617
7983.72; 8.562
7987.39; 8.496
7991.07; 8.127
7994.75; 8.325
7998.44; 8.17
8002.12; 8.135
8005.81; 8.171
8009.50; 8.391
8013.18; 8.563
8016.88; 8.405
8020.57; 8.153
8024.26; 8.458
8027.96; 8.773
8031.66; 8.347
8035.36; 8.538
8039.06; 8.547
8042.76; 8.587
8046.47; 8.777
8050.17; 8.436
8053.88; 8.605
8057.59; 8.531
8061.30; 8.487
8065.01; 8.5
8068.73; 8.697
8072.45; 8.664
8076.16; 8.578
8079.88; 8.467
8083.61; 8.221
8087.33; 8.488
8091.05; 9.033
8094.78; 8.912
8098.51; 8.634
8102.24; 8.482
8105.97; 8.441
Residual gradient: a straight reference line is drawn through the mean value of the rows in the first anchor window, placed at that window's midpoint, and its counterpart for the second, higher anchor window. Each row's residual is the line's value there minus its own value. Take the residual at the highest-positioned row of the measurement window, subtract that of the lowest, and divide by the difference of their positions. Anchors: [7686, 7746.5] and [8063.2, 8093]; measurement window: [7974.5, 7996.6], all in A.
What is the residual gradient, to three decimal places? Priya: 0.011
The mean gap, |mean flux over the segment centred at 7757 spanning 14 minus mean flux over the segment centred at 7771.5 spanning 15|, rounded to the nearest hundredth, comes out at 0.15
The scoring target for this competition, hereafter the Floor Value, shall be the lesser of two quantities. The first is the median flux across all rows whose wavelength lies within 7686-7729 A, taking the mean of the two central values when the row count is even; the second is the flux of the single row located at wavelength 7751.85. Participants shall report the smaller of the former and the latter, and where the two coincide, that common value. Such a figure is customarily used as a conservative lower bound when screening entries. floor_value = 7.4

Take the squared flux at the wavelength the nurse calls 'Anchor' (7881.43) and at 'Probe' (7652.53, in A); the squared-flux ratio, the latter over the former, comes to 0.92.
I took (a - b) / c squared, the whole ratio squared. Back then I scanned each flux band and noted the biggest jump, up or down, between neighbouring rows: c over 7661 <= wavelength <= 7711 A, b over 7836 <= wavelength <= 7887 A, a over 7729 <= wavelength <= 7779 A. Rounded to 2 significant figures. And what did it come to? 0.30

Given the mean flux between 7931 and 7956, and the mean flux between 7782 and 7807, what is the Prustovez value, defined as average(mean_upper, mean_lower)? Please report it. 8.08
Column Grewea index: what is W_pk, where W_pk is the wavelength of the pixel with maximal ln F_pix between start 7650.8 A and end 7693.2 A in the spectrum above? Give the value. 7652.53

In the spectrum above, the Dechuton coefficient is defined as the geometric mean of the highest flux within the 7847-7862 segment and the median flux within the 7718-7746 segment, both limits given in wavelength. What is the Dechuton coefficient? 7.83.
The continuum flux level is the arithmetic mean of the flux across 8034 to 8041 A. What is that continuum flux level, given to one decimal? 8.5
